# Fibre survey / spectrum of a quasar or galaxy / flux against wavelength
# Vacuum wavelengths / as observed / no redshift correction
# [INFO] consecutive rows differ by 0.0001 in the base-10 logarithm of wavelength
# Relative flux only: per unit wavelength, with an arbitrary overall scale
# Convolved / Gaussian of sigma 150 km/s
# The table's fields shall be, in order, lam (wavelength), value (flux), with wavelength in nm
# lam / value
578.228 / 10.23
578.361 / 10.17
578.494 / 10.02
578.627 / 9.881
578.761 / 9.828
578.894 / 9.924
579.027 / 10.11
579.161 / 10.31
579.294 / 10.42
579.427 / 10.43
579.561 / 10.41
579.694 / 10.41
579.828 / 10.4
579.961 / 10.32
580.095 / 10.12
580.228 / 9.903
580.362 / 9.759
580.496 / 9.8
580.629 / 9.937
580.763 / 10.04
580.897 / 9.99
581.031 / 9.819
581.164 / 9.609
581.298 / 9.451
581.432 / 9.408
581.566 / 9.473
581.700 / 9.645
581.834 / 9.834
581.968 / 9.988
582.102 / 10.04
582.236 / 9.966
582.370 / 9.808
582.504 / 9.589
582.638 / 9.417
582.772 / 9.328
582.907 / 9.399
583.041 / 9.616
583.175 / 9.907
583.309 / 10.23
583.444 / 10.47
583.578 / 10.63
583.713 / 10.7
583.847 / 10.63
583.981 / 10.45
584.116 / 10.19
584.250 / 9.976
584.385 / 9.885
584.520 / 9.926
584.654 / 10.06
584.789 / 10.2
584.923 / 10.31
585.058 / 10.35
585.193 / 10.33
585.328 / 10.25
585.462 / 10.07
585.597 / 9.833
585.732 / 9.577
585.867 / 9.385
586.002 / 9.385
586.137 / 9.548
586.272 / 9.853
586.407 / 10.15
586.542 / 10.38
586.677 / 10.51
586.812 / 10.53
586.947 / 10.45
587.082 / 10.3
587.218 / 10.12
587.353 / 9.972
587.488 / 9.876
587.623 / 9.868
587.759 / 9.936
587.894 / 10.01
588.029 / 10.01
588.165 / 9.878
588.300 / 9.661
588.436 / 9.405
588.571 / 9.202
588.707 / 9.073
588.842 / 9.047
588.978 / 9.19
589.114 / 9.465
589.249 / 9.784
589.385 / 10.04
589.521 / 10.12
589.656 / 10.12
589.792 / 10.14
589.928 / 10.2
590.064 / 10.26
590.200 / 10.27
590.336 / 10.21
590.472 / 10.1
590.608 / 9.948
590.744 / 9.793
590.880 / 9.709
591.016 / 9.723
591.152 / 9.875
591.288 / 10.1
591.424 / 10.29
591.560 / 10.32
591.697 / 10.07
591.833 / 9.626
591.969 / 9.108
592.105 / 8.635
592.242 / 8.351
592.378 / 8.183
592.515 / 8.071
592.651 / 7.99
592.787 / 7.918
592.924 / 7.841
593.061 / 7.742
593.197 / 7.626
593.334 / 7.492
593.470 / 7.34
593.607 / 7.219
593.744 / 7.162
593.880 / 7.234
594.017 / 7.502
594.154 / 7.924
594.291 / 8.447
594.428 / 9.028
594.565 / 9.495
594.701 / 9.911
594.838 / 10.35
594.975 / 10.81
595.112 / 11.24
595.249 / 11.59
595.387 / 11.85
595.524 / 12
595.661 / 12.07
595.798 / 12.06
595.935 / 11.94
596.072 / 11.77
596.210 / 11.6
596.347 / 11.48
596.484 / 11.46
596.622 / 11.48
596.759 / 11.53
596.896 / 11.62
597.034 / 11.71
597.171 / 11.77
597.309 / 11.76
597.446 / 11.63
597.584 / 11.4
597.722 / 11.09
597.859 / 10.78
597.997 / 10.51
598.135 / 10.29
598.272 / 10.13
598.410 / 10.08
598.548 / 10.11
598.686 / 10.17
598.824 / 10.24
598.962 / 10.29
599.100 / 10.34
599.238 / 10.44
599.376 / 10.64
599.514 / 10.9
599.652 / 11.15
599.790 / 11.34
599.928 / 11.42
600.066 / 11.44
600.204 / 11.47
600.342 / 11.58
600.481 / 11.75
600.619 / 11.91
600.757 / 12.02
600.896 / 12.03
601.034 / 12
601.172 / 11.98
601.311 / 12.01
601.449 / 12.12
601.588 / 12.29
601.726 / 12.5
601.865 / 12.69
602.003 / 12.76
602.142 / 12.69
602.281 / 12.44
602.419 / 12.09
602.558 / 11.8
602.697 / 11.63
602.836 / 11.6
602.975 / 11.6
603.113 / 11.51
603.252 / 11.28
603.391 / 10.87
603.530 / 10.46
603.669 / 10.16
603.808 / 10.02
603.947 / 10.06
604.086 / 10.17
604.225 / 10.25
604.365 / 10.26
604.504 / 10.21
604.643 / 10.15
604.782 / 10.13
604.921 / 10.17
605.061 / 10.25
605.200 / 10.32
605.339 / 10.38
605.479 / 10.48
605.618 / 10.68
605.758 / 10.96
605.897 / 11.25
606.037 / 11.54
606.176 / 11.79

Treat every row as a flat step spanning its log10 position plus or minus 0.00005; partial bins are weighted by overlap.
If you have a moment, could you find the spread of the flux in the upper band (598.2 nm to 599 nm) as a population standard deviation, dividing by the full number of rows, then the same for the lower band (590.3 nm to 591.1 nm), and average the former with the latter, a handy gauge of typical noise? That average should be 0.13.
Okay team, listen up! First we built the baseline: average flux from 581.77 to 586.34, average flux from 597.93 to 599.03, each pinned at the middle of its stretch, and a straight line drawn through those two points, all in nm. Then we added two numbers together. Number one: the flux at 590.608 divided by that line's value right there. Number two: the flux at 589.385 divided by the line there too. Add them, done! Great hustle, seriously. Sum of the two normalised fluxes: 1.98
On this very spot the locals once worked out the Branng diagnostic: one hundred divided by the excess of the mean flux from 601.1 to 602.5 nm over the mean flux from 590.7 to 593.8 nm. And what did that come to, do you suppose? 27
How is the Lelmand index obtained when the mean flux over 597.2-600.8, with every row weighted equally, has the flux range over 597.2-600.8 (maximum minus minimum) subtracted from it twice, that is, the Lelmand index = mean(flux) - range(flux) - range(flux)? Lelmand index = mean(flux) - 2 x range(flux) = 7.1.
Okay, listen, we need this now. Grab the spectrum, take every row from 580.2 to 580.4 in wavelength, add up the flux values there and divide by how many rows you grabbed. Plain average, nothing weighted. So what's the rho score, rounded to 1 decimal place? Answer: 9.8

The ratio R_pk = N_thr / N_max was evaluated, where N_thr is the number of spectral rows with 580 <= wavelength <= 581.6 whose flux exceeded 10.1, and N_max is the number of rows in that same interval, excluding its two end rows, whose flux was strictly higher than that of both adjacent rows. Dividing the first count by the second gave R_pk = 1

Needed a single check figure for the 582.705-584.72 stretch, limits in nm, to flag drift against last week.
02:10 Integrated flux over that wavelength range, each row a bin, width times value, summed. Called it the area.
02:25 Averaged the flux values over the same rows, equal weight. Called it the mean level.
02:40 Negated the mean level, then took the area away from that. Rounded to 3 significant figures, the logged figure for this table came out -30.4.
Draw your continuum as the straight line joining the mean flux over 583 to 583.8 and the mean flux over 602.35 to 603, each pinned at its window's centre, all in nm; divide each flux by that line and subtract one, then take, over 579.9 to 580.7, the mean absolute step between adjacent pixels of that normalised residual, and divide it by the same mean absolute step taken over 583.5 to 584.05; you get 1.4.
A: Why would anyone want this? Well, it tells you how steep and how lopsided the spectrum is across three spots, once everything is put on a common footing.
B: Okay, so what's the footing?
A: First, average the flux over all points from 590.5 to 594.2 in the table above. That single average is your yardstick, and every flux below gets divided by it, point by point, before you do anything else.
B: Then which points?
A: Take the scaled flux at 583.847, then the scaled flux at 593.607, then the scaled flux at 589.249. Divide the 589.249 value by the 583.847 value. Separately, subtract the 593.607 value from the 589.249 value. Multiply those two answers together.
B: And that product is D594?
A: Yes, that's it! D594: 0.3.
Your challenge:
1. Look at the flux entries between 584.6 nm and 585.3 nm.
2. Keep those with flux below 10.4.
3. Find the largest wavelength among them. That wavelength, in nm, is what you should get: 585.193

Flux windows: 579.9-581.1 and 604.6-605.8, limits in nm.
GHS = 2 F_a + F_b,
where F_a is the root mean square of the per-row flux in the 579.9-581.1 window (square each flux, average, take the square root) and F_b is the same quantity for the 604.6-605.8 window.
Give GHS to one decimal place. 30.3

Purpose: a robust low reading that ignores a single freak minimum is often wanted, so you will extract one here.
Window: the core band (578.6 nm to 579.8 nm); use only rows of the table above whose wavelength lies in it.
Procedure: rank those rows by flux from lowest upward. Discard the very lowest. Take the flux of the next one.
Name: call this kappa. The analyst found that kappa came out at 9.881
